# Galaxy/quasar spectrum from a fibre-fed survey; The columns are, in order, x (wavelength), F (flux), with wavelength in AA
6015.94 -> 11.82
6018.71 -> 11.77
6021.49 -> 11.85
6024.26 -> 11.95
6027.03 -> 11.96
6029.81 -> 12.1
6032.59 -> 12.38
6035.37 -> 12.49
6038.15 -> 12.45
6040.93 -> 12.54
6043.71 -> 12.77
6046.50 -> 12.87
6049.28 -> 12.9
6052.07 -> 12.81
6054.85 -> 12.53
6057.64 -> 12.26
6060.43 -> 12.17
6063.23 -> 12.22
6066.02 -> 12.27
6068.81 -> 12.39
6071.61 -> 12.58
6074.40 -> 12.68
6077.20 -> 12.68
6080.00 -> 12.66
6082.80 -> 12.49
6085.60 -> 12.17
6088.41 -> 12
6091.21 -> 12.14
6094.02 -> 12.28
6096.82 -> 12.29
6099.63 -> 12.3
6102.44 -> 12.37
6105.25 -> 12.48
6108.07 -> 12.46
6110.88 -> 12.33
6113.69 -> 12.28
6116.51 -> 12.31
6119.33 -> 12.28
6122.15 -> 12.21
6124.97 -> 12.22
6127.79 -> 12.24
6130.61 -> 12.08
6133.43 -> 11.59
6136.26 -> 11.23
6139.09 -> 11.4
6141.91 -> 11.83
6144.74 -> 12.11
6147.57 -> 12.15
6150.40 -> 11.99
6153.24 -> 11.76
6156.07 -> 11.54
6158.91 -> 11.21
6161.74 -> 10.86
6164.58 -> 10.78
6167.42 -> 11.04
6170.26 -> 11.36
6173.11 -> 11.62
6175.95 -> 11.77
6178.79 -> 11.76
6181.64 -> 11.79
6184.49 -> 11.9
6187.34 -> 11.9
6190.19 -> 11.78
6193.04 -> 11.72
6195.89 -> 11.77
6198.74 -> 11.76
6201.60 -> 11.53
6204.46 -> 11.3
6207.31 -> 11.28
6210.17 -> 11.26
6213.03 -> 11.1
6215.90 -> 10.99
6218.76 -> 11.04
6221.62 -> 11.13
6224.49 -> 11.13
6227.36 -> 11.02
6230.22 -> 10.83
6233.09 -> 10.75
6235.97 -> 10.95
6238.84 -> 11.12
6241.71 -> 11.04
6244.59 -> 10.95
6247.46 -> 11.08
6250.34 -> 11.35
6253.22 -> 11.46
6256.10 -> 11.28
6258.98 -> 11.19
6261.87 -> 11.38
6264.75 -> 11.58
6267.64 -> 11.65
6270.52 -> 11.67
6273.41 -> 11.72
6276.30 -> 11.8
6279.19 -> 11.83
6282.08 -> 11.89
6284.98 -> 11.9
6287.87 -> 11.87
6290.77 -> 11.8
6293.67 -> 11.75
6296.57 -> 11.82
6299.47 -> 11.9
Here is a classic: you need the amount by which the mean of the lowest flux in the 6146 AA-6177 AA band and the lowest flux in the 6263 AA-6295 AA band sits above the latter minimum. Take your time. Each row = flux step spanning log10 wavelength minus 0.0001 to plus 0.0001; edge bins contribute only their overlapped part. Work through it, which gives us -0.40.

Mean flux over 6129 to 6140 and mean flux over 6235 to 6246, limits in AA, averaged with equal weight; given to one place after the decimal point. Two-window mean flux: 11.3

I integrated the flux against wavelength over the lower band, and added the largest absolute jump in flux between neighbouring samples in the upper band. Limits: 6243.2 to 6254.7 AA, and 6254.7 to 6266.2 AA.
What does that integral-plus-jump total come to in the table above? 129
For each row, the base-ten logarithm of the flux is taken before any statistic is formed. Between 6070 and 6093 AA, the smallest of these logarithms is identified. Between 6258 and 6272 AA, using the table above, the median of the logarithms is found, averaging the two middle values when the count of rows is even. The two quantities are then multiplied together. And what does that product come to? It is 1.15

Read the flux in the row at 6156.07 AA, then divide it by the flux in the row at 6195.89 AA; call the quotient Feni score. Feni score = 0.98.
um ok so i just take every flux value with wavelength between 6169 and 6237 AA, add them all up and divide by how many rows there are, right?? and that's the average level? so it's 11.4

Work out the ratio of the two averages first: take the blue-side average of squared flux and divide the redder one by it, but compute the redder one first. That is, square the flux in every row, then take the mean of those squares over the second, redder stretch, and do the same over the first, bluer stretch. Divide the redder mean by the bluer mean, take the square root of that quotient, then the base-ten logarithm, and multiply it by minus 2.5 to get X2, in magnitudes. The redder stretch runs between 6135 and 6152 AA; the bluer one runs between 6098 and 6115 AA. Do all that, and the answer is 0.052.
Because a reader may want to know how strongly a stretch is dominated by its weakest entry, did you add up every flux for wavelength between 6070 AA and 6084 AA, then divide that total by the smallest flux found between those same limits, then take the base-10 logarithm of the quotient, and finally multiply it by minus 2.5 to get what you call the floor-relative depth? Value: -1.76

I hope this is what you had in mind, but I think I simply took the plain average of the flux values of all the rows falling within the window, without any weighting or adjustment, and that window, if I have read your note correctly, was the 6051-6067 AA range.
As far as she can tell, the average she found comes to 12.4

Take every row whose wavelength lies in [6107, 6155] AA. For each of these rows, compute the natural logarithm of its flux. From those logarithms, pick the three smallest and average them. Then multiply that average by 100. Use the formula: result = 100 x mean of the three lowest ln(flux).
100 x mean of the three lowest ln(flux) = 243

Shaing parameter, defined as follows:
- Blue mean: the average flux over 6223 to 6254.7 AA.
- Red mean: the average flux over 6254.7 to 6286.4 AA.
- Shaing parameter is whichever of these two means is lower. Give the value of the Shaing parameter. 11.1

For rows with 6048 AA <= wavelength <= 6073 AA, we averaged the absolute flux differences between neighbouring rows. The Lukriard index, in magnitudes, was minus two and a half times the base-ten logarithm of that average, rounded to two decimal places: 2.12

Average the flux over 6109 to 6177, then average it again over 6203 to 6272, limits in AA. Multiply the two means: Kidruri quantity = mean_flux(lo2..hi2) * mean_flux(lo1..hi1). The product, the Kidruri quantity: 132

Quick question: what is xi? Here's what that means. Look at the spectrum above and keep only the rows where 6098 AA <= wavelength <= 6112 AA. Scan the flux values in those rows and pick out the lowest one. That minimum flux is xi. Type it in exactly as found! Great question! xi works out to 12.3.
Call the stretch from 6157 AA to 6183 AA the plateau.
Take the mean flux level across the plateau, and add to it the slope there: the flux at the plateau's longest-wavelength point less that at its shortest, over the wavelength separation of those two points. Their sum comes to 11.38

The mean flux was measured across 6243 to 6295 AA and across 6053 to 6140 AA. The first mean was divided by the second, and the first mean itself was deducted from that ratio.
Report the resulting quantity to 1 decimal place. -10.6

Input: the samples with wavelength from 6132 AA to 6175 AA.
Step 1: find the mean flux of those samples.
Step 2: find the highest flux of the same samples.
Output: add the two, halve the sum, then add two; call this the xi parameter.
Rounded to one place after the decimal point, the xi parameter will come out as 13.8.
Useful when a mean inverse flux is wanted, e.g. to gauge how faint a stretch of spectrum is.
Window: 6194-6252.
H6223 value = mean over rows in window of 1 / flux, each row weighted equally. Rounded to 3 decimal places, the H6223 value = 0.090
